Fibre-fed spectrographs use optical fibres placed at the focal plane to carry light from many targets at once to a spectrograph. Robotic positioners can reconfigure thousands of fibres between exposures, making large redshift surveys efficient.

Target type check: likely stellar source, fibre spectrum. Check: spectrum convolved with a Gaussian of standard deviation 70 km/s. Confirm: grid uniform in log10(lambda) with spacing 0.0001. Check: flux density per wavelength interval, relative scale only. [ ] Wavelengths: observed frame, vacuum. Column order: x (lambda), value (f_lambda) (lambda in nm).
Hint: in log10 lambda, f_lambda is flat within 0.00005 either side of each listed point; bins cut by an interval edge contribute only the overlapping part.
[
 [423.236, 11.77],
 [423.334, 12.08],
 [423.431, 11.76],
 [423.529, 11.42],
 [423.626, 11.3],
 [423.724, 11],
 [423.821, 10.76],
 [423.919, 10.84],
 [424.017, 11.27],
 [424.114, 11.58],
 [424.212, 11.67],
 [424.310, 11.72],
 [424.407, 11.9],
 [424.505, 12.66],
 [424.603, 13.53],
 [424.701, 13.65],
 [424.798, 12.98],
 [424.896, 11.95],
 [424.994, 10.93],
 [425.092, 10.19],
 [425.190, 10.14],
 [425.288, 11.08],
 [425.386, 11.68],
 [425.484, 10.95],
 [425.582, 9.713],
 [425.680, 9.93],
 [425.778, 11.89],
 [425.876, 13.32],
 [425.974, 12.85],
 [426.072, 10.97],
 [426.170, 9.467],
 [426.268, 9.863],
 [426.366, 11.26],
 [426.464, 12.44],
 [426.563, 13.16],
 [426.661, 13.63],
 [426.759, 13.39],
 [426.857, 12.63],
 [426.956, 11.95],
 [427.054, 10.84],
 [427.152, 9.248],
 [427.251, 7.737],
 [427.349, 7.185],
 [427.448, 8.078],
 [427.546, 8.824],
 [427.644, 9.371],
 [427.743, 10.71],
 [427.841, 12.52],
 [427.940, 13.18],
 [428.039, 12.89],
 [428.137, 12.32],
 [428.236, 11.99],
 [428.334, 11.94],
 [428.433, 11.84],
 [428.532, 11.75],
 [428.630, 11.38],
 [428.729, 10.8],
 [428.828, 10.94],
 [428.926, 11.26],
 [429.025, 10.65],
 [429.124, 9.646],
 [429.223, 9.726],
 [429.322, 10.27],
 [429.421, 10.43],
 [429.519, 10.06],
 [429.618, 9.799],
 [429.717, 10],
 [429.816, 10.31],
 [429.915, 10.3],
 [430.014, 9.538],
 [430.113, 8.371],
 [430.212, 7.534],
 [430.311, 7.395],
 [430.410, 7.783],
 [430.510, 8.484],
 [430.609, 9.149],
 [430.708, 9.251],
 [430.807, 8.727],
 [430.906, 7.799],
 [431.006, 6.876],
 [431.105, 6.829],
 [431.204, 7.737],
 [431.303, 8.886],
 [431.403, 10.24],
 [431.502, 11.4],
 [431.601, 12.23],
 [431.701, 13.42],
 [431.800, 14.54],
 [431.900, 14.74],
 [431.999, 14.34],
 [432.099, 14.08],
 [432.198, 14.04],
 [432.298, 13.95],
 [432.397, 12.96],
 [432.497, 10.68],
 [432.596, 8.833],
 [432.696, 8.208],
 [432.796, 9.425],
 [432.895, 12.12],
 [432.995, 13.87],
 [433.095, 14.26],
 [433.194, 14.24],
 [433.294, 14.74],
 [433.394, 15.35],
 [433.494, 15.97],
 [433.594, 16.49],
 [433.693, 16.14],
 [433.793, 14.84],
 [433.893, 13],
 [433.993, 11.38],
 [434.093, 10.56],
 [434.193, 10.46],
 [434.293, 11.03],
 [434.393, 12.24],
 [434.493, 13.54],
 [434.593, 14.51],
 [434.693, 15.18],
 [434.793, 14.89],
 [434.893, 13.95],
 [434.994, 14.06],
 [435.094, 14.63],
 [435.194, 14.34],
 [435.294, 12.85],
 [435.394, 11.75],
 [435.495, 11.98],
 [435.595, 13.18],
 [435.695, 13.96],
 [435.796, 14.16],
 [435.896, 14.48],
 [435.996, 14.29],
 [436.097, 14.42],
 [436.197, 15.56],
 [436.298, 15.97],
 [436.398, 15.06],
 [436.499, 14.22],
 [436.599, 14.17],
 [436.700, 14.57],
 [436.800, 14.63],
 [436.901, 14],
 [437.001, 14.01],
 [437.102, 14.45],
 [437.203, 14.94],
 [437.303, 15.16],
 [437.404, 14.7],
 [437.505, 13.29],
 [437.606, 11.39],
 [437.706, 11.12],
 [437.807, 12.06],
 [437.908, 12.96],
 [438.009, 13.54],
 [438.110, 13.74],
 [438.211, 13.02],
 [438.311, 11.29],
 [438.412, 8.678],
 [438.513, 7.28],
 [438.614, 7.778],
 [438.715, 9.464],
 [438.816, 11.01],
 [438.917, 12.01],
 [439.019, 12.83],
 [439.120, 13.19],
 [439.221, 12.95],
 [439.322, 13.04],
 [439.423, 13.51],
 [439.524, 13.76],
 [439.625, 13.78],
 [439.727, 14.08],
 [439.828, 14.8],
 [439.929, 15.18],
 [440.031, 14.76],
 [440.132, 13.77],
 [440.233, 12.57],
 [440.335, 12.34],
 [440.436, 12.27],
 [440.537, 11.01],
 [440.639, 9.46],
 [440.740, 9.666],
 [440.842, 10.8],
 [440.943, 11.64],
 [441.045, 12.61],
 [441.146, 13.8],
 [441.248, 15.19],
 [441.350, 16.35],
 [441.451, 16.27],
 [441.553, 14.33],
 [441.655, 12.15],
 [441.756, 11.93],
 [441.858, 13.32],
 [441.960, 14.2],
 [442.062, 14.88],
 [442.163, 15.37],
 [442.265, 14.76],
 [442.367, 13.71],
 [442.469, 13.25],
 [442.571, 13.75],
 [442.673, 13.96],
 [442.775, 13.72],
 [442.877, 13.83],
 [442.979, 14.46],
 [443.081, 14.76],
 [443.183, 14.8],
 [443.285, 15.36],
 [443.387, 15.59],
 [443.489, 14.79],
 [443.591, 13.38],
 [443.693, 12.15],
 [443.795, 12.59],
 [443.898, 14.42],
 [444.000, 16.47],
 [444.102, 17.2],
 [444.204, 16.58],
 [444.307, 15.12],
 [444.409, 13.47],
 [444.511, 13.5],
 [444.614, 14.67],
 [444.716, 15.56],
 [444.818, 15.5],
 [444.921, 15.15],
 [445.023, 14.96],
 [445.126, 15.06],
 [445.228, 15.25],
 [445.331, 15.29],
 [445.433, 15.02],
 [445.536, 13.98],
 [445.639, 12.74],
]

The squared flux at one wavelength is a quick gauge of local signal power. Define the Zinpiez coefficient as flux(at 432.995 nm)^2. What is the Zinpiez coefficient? 192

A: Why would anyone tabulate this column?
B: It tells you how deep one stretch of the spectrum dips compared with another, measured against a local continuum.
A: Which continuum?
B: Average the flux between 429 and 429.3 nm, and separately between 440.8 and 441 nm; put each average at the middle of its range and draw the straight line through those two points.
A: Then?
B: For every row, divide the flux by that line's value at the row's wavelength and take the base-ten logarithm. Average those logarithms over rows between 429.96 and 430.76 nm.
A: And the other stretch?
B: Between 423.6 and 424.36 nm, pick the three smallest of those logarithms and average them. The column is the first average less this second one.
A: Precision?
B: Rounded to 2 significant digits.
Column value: -0.14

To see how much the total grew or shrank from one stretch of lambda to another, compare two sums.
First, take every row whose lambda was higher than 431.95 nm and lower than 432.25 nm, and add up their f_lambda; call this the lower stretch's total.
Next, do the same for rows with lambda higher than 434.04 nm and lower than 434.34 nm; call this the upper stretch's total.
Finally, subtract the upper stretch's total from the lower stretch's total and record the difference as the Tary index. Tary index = 10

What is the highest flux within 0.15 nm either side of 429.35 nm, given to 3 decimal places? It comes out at 10.430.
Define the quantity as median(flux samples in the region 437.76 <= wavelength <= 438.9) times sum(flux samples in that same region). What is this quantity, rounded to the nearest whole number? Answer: 1364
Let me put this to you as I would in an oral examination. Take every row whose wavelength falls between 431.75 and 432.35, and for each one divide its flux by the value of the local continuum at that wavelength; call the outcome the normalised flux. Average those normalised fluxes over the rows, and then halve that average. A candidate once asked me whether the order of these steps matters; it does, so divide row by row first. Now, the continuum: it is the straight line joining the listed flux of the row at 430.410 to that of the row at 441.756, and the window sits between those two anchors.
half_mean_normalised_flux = 0.85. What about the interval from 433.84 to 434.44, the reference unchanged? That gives 0.63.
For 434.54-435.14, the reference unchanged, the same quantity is 0.77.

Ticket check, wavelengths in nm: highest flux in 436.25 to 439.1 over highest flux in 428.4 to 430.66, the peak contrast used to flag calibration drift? 1.35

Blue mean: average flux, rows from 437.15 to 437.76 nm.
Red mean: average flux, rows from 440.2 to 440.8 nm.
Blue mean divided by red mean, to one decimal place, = 1.2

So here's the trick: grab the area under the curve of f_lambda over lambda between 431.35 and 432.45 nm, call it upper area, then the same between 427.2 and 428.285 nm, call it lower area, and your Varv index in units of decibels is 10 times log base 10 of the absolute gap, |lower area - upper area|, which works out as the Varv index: 5.1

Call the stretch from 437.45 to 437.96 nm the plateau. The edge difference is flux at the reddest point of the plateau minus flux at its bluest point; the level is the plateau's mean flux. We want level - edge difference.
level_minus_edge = 12.5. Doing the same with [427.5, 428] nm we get 6.6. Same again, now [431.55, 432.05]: 11.7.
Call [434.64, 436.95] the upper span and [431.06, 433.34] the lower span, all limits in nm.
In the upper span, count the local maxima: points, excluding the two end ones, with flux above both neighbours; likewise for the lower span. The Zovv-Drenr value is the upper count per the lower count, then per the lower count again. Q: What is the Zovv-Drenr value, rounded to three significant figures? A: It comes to 1.00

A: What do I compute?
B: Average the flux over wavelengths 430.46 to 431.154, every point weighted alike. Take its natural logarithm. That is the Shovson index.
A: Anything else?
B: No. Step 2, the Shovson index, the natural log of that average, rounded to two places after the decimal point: 2.10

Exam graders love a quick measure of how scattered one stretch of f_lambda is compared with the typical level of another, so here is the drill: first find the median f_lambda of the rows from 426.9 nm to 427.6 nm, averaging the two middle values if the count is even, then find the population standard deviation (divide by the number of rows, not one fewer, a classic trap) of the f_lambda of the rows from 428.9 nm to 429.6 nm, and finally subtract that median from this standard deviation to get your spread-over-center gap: -8.3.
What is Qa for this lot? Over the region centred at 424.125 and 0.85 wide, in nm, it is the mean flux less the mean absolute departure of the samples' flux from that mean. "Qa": 11.0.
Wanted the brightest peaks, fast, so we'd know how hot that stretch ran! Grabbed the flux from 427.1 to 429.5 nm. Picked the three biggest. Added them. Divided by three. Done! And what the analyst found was 12.9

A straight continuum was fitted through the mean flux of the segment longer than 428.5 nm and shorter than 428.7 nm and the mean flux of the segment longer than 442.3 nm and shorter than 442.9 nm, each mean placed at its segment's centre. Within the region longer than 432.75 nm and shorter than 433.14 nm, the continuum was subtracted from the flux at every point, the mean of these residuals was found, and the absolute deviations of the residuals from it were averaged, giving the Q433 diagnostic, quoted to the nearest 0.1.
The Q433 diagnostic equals 1.6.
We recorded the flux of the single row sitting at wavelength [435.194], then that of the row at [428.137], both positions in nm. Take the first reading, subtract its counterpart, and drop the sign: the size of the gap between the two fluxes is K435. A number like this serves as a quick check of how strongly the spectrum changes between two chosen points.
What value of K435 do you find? 2.0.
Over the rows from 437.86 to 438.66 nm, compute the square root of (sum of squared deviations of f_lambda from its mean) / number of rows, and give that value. 2.54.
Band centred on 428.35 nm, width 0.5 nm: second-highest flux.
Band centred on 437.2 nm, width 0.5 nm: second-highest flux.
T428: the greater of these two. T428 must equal 14.9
